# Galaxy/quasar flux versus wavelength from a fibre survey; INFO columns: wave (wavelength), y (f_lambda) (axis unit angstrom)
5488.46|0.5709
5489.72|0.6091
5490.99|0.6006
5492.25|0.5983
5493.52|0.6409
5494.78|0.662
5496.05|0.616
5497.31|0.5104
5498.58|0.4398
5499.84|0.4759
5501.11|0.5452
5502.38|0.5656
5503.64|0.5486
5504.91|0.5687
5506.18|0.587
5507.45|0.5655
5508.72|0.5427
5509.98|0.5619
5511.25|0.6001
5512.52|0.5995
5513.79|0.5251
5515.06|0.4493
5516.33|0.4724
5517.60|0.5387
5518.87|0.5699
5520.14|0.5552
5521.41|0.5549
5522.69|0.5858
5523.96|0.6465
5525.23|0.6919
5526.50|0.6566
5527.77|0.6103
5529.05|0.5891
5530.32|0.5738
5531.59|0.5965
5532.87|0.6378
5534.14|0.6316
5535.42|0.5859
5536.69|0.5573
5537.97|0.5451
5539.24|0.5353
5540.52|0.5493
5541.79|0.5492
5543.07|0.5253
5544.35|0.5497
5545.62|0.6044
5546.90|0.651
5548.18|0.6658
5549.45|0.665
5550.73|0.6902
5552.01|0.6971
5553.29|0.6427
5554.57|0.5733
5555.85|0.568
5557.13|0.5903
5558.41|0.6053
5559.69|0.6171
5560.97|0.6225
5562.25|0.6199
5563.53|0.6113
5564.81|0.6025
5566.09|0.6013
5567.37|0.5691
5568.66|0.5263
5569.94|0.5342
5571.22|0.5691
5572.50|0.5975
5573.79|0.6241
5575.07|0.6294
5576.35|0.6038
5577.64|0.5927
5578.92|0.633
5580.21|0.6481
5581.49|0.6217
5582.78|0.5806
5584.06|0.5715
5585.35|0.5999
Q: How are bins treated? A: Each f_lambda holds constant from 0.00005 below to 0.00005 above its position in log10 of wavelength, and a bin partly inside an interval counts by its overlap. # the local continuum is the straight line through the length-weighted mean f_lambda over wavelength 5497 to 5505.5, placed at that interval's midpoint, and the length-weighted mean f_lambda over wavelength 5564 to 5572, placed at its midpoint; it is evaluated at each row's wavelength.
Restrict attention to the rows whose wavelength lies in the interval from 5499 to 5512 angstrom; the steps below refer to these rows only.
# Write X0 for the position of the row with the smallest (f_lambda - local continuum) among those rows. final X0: 5499.84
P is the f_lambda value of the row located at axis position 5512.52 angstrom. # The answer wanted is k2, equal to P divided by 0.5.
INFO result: 1.20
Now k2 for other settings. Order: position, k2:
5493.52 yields 1.28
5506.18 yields 1.17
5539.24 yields 1.07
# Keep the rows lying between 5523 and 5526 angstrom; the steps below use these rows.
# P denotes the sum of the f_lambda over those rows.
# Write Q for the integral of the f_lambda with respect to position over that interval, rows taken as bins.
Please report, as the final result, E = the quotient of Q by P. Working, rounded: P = 1.34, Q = 1.98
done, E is 1.48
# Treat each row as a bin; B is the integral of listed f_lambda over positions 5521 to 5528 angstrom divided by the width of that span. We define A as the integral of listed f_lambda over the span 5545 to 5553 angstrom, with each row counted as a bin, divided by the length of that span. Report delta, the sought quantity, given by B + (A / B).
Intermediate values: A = 0.66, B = 0.63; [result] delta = 1.68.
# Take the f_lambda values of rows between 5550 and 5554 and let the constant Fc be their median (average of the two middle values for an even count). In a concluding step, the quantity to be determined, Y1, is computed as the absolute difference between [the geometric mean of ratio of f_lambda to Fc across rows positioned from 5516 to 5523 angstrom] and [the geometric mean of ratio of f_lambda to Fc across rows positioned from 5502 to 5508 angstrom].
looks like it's 0.03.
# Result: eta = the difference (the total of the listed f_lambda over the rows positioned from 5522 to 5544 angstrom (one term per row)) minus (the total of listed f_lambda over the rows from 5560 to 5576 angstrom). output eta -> 3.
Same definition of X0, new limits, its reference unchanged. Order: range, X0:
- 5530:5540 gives 5539.24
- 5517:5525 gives 5517.60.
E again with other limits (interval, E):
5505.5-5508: 1.25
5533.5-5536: 1.25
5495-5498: 1.53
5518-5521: 1.49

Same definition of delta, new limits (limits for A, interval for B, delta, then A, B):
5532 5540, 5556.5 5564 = 1.56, 0.58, 0.61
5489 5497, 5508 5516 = 1.68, 0.62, 0.54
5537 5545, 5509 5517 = 1.55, 0.54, 0.54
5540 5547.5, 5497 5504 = 1.63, 0.57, 0.51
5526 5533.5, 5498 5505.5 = 1.69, 0.61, 0.52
